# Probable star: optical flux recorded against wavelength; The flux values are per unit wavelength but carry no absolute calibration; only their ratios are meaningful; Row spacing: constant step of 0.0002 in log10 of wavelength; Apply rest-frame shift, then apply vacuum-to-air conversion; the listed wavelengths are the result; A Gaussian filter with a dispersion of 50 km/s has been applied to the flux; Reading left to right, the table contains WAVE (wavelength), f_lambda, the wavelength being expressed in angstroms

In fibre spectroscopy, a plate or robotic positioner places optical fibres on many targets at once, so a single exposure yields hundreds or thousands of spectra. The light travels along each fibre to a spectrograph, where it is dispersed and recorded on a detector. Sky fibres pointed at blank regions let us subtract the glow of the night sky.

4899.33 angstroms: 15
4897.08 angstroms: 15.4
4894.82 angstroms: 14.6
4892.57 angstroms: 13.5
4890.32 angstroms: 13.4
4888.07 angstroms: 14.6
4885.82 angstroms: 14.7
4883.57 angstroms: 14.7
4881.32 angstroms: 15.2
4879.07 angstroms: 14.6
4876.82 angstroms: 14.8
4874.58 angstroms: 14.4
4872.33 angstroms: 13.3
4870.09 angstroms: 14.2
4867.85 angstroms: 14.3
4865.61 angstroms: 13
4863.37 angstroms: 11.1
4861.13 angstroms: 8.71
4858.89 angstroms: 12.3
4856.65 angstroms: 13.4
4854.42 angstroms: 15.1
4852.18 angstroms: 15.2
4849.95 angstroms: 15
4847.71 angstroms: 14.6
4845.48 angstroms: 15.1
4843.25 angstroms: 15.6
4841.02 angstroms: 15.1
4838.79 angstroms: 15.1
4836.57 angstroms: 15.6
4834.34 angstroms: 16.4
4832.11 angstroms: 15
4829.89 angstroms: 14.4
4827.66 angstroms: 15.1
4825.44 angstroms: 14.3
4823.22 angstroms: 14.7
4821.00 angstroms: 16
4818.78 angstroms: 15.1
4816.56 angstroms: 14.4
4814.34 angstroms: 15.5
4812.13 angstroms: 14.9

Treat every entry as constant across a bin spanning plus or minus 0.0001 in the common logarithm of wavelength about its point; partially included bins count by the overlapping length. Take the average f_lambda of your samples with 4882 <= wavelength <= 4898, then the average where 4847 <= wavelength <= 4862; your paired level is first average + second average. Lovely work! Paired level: 27.9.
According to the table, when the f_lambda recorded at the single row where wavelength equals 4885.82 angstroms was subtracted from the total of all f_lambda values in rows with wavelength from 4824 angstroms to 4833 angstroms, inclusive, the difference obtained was 44.1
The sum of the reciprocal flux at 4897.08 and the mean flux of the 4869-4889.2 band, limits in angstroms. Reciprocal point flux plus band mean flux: 14.6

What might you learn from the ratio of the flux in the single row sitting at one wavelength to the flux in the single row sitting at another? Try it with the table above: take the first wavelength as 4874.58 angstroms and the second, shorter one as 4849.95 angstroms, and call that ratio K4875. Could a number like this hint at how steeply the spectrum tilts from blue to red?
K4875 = 0.96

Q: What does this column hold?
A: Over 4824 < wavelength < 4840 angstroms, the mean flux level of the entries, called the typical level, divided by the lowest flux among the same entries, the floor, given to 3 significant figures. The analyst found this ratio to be 1.06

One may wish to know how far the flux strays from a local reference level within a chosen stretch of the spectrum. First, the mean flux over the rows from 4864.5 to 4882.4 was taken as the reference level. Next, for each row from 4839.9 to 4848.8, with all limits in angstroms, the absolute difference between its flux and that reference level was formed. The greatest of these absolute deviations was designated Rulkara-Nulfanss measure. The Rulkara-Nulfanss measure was 1.38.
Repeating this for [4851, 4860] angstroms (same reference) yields 1.92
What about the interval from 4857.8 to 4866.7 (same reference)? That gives 5.51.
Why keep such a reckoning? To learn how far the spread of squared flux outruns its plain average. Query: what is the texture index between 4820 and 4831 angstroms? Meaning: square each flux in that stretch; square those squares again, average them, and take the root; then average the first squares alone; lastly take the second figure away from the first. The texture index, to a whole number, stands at 1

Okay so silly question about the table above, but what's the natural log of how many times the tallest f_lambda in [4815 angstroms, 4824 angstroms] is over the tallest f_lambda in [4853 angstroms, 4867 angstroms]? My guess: 0.058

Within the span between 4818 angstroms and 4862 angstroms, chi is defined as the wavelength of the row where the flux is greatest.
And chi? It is 4834.34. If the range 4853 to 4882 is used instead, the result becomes 4881.32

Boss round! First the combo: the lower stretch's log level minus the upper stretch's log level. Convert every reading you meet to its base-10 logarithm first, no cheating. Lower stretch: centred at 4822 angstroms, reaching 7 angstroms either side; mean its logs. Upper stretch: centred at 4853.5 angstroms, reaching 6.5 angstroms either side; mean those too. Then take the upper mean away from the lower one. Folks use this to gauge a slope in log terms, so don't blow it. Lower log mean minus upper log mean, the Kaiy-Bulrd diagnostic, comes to 0.02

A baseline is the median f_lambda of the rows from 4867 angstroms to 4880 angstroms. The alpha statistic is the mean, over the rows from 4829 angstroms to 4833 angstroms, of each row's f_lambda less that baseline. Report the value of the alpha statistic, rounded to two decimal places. 0.35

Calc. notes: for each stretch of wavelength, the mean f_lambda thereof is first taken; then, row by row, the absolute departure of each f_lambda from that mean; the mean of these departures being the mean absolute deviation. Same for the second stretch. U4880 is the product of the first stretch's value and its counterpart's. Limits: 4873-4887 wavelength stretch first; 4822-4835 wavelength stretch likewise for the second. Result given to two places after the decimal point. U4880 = 0.09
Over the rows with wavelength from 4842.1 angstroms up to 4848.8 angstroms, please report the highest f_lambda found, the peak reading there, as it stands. 15.6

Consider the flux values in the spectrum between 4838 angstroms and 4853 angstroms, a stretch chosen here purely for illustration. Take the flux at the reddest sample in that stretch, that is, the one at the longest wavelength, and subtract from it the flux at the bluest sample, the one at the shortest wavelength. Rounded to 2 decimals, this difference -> 0.10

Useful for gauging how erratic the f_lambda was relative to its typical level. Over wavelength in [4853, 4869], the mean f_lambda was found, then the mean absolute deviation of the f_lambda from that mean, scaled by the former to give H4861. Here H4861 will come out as 0.13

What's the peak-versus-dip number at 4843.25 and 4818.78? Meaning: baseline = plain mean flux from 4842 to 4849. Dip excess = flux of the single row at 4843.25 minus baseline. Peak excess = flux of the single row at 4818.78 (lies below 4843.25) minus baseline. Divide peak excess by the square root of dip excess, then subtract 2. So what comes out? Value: -2.0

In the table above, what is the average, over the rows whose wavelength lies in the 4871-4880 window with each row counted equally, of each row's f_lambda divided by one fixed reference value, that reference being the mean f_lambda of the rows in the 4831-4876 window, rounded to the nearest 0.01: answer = 1.01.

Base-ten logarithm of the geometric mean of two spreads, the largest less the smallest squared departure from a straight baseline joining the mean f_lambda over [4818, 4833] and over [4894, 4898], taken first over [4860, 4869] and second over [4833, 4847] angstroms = 1.0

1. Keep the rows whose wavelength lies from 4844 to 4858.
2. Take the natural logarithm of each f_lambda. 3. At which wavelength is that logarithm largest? 4852.18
